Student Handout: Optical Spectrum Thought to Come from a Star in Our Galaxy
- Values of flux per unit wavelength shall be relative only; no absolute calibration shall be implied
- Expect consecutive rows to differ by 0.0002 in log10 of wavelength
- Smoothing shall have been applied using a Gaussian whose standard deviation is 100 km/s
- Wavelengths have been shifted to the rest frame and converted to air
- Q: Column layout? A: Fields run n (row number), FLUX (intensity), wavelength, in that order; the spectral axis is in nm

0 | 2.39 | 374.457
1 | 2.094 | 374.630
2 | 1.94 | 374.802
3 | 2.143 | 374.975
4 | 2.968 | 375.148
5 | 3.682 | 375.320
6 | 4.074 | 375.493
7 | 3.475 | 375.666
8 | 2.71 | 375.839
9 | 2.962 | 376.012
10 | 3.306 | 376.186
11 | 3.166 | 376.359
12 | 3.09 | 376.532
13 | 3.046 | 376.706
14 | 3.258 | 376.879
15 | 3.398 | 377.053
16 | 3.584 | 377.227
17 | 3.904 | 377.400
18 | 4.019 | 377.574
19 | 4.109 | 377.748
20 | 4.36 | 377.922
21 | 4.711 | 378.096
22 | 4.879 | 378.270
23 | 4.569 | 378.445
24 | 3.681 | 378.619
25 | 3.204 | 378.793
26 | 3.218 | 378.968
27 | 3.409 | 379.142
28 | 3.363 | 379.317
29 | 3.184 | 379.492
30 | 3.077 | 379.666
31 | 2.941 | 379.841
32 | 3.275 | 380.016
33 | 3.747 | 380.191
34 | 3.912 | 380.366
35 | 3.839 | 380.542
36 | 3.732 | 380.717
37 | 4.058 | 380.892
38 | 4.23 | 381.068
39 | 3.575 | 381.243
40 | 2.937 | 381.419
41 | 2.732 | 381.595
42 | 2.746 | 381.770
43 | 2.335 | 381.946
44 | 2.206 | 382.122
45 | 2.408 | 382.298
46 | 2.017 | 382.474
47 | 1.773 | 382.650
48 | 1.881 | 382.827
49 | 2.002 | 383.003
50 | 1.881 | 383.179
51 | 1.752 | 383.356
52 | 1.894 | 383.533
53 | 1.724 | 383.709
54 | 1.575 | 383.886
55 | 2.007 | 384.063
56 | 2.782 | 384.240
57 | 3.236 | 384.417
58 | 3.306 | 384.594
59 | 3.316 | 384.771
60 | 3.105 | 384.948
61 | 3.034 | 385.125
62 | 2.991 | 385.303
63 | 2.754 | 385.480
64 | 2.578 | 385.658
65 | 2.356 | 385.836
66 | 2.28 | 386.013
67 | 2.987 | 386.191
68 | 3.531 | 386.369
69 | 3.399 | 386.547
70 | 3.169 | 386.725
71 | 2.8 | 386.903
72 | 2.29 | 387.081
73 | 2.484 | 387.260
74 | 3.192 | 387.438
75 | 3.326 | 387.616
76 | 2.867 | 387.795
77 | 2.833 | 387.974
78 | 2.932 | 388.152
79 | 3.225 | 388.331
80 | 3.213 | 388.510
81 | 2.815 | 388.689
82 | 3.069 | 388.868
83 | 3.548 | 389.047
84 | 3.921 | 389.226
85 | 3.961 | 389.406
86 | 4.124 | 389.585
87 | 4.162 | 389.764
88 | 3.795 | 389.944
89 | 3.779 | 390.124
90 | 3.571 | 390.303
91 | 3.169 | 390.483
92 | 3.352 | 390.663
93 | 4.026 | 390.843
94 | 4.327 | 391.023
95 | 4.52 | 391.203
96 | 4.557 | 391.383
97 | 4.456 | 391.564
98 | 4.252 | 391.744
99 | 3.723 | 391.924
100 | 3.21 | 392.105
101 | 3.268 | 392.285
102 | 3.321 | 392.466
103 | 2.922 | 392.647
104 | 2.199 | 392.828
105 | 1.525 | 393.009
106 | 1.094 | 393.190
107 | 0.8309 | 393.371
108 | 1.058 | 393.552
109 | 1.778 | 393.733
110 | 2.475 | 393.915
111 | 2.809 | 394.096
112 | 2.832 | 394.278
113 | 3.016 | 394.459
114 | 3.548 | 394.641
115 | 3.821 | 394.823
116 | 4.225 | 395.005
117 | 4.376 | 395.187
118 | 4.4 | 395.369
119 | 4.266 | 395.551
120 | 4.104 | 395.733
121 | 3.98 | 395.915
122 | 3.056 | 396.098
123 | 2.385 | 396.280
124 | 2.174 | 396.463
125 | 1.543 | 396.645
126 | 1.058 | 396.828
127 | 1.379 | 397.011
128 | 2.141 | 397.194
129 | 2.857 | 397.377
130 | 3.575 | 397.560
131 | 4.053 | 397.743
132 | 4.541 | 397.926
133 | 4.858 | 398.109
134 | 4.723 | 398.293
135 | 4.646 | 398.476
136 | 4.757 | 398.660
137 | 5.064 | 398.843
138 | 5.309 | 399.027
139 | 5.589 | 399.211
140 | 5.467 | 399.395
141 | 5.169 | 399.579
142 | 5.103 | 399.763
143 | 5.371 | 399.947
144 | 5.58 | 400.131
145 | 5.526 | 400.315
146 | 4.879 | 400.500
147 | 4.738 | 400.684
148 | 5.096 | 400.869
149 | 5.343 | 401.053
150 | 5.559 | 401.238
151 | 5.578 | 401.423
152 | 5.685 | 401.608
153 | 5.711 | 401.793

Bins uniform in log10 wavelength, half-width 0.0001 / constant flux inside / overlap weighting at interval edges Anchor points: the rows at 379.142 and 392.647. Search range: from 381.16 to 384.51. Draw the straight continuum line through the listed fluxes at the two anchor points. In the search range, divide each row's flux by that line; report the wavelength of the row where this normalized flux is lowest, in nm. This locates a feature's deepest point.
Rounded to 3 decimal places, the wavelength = 383.886 nm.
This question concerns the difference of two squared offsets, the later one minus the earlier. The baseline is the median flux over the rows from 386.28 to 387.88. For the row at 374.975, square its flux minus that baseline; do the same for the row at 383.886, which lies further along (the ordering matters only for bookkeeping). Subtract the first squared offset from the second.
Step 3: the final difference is 1.5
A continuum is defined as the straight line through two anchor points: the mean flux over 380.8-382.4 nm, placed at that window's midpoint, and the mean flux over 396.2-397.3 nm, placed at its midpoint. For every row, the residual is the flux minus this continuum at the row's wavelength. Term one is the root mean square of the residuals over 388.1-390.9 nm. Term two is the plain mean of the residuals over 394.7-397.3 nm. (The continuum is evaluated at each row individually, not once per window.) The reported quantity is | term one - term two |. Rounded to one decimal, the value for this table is 0.0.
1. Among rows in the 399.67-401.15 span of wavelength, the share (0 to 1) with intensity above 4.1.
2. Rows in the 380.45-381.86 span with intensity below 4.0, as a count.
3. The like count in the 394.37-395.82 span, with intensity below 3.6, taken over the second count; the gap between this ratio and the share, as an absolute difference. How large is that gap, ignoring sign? 0.67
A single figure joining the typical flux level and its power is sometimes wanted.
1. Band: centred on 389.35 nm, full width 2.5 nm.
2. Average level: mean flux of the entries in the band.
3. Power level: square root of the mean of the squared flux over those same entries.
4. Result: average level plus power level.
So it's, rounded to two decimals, 7.07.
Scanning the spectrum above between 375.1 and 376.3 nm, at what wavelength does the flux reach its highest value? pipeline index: 375.493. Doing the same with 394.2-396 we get 395.369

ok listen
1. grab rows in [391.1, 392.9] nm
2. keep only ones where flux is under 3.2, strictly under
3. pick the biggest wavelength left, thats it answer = 392.828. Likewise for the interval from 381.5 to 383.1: 383.003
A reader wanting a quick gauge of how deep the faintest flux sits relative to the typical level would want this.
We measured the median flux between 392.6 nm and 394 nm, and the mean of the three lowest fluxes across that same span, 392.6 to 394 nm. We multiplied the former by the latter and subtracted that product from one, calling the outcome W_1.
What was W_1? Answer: -0.6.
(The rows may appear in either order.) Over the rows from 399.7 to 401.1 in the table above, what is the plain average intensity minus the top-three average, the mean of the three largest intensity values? -0.29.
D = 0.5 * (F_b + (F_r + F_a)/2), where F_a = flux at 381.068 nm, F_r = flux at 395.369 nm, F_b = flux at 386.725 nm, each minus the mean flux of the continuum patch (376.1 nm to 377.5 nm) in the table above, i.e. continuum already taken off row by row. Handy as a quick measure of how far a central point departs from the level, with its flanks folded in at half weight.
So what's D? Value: 0.4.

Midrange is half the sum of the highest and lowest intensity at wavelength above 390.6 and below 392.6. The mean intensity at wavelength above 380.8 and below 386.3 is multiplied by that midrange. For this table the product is 10.1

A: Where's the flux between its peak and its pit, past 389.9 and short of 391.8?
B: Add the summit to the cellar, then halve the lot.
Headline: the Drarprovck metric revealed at 3.9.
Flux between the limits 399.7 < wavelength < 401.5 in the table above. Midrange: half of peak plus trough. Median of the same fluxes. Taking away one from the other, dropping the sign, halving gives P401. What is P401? 0.10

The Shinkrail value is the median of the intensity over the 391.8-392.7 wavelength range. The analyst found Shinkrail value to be 3.3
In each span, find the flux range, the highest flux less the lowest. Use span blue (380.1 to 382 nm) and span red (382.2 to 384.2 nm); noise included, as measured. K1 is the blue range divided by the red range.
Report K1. 2.3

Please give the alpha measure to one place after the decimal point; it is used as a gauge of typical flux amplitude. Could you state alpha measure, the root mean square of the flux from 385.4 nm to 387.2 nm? 2.8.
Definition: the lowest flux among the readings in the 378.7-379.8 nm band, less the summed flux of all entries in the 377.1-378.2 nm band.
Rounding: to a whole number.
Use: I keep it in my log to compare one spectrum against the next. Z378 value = -22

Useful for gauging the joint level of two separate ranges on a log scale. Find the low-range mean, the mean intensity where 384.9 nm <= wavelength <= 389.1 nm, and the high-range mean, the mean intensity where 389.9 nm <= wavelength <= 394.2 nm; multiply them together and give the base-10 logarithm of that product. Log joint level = 0.96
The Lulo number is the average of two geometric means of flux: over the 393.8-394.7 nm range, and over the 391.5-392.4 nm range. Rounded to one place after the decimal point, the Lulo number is 3.3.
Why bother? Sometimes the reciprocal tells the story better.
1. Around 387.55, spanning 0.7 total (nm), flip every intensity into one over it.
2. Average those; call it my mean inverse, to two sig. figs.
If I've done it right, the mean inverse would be 0.34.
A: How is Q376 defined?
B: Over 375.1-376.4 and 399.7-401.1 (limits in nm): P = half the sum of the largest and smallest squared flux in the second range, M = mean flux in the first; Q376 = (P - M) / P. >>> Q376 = 0.88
